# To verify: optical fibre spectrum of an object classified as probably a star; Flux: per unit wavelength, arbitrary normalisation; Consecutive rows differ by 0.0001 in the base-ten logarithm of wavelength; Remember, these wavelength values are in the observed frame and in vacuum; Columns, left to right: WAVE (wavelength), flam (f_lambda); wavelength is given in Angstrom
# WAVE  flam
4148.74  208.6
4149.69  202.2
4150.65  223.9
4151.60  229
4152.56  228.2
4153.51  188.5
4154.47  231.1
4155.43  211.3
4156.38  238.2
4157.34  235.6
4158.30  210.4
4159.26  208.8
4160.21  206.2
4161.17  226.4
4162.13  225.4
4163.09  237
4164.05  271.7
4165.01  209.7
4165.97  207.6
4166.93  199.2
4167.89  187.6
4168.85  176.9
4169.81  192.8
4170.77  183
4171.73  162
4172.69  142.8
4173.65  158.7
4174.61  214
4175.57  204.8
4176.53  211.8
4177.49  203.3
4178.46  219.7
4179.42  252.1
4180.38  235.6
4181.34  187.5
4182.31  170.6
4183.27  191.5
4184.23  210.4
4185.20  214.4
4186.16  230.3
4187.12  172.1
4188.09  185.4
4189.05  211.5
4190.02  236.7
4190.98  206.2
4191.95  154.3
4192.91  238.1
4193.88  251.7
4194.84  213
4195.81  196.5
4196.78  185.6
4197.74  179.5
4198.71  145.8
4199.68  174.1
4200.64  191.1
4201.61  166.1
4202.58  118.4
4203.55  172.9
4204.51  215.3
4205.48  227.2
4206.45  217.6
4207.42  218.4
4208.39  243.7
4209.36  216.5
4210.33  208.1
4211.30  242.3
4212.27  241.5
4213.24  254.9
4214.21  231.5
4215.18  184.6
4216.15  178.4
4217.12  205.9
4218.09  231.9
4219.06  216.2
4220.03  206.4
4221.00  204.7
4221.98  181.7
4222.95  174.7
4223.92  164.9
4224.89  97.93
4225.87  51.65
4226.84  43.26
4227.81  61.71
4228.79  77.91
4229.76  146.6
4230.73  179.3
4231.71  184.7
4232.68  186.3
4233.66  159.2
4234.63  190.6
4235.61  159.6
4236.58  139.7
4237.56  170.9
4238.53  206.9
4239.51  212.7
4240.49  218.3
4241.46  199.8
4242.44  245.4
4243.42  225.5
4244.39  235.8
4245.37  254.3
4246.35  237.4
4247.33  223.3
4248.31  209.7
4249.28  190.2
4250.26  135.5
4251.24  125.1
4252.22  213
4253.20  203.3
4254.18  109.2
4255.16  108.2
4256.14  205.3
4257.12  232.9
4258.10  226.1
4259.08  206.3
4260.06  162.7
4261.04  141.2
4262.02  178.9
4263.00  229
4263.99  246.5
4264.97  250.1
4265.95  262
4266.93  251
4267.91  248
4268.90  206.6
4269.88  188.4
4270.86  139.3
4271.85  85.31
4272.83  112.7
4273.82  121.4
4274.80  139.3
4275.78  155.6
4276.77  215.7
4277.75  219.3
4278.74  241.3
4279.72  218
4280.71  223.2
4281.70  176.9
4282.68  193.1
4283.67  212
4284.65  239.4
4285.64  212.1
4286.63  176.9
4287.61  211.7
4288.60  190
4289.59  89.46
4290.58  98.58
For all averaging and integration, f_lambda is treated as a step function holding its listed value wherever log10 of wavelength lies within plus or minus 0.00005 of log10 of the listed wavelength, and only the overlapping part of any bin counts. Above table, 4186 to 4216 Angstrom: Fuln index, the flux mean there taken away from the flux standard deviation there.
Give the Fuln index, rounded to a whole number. -171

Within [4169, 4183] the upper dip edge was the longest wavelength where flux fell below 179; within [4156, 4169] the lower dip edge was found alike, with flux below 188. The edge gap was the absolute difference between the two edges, 13.5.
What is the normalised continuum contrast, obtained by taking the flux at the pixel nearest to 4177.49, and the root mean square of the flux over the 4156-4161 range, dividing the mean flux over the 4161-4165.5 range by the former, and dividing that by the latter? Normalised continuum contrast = 0.0052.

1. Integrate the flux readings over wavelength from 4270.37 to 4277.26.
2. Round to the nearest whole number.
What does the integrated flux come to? 954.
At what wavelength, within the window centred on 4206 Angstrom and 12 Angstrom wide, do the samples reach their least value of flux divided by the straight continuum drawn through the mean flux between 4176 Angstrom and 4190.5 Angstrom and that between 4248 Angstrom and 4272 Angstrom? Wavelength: 4202.58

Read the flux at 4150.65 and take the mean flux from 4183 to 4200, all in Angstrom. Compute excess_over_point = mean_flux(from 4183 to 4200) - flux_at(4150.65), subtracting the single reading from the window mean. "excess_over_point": -24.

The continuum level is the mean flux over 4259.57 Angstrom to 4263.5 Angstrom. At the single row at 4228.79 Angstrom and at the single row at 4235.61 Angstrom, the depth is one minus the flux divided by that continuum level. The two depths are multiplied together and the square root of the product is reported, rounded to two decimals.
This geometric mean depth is 0.24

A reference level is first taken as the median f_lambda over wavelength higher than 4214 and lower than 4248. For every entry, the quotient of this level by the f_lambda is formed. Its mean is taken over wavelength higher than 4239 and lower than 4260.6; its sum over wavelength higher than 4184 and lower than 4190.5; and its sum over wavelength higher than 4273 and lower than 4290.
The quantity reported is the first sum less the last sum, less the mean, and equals -12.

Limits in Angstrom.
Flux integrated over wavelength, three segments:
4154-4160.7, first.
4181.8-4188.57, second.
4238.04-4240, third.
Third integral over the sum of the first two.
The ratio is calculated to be 0.15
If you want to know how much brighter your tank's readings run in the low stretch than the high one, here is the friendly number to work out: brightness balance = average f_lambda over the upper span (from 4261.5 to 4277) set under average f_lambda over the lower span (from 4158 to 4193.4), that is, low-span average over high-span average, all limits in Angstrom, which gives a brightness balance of 1.08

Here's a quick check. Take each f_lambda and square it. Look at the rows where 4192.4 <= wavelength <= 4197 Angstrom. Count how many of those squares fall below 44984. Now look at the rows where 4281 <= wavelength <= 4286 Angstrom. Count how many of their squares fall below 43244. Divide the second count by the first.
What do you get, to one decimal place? 1.0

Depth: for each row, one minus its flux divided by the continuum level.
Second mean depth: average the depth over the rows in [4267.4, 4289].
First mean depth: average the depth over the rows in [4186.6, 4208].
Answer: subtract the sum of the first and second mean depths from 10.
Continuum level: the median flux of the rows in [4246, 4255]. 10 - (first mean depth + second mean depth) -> 9.9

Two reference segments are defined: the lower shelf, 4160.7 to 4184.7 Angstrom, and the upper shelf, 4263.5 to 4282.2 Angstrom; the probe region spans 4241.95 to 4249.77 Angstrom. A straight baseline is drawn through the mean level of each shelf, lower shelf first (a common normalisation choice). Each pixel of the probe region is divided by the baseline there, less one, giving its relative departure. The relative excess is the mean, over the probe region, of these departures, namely 0.16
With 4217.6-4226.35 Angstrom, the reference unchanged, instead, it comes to -0.15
